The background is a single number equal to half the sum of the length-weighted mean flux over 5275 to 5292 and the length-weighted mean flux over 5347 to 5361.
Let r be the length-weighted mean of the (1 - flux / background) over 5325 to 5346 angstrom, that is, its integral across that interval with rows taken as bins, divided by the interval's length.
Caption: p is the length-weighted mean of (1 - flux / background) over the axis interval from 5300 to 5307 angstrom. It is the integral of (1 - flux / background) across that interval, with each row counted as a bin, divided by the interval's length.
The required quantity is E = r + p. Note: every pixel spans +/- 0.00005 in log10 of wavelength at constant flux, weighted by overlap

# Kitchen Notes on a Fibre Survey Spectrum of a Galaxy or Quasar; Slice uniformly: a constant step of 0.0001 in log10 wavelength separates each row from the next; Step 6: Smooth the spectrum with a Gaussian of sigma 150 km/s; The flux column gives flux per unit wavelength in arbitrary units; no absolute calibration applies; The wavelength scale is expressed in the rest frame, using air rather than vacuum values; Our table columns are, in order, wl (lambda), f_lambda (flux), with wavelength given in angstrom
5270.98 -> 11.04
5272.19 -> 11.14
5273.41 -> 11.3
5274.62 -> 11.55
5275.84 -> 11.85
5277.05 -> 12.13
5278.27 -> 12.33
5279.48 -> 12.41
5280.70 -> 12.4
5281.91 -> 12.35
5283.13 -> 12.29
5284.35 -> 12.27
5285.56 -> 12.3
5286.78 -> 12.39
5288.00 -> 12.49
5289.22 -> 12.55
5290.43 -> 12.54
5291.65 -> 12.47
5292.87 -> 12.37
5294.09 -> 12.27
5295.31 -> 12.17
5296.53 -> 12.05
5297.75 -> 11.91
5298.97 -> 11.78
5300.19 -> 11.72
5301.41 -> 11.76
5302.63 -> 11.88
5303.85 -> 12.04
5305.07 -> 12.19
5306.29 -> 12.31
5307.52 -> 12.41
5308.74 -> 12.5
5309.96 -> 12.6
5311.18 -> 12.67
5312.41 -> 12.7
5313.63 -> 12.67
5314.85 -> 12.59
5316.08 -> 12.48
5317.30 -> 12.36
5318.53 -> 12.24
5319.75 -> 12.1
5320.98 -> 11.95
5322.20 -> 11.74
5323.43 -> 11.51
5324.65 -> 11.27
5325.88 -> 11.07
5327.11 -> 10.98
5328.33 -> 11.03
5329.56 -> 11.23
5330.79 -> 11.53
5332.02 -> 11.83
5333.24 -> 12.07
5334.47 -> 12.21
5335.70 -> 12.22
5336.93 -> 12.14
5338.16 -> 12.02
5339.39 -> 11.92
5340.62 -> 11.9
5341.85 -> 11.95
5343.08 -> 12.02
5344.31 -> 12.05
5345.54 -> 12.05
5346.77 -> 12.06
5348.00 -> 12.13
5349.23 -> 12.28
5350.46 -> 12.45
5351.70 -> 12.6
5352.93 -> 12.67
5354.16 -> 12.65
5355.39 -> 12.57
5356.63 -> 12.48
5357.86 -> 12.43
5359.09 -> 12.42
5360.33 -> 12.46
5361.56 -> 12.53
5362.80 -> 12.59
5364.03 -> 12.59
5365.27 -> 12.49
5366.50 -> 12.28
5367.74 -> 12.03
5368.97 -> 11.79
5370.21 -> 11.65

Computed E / 0.082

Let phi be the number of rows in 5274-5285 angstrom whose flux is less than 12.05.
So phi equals 2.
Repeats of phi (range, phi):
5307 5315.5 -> 0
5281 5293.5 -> 0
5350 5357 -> 0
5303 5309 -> 1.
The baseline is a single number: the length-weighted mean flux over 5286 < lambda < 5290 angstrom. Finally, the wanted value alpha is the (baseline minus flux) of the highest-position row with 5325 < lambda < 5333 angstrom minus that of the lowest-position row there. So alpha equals -0.76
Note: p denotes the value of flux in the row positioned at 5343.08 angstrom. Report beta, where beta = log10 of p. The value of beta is 1.08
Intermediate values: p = 12.02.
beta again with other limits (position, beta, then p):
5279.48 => 1.09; 12.41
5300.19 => 1.07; 11.72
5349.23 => 1.09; 12.28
